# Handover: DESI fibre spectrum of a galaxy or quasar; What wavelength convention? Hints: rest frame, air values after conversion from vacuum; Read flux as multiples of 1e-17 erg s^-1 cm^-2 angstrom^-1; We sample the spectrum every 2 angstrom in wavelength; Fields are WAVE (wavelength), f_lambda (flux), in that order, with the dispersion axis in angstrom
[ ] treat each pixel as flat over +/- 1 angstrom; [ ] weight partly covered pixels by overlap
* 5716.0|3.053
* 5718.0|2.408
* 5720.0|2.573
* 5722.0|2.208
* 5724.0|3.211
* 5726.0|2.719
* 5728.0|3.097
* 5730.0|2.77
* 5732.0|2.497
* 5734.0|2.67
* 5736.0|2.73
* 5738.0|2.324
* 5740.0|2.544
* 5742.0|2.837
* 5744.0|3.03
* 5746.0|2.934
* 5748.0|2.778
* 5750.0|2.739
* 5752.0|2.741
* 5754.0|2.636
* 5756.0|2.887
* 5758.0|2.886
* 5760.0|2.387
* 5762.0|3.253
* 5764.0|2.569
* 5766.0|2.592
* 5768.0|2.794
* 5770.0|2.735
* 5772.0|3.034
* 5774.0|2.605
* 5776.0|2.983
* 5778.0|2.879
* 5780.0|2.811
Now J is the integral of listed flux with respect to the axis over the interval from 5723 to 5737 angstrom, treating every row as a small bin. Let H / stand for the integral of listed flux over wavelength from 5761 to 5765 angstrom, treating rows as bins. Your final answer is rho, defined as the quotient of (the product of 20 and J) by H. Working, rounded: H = 12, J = 39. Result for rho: 68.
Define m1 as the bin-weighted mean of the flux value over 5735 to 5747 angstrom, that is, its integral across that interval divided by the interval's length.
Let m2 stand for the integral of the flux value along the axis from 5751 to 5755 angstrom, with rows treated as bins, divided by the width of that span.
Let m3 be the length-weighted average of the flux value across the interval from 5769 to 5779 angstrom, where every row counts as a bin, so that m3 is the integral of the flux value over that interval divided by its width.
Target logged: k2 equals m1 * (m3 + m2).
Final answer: 15.1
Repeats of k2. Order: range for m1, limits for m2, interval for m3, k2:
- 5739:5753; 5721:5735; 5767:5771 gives 15.4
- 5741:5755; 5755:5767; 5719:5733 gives 15.4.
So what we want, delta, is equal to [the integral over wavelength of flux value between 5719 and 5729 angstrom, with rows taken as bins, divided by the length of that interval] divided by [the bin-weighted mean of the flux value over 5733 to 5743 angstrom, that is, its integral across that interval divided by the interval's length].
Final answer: 1.05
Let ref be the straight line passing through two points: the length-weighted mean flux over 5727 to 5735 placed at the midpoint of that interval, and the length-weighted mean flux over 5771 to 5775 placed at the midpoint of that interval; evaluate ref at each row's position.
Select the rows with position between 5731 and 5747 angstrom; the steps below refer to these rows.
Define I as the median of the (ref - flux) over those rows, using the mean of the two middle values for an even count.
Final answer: 0.06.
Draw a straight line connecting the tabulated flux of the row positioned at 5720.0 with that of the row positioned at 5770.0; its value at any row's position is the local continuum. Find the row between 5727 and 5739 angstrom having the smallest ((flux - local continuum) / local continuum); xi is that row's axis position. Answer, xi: 5738.0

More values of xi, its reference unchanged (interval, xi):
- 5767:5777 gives 5774.0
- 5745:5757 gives 5754.0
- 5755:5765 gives 5760.0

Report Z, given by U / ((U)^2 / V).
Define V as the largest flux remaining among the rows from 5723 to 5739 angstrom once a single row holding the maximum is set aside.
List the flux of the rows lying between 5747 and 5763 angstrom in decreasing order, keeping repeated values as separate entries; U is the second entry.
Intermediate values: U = 2.887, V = 3.097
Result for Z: 1.07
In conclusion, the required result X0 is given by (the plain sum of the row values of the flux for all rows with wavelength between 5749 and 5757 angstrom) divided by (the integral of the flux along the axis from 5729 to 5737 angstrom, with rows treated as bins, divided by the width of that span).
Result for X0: 4.13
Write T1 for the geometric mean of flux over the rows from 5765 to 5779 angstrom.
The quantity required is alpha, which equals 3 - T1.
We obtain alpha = 0.20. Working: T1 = 2.80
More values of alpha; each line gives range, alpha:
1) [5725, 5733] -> 0.24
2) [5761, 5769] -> 0.21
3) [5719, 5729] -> 0.26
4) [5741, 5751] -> 0.14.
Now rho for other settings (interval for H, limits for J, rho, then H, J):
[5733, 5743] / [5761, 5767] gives 13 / 26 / 17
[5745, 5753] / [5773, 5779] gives 15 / 22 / 17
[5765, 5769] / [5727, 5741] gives 69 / 11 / 37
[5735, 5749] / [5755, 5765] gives 15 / 38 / 28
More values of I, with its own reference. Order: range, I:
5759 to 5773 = 0.08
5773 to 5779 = -0.05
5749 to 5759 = 0.05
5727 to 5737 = 0.04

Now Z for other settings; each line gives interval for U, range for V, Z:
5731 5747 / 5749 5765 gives 0.98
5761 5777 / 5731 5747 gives 0.97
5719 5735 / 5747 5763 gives 0.93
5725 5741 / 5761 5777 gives 1.10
